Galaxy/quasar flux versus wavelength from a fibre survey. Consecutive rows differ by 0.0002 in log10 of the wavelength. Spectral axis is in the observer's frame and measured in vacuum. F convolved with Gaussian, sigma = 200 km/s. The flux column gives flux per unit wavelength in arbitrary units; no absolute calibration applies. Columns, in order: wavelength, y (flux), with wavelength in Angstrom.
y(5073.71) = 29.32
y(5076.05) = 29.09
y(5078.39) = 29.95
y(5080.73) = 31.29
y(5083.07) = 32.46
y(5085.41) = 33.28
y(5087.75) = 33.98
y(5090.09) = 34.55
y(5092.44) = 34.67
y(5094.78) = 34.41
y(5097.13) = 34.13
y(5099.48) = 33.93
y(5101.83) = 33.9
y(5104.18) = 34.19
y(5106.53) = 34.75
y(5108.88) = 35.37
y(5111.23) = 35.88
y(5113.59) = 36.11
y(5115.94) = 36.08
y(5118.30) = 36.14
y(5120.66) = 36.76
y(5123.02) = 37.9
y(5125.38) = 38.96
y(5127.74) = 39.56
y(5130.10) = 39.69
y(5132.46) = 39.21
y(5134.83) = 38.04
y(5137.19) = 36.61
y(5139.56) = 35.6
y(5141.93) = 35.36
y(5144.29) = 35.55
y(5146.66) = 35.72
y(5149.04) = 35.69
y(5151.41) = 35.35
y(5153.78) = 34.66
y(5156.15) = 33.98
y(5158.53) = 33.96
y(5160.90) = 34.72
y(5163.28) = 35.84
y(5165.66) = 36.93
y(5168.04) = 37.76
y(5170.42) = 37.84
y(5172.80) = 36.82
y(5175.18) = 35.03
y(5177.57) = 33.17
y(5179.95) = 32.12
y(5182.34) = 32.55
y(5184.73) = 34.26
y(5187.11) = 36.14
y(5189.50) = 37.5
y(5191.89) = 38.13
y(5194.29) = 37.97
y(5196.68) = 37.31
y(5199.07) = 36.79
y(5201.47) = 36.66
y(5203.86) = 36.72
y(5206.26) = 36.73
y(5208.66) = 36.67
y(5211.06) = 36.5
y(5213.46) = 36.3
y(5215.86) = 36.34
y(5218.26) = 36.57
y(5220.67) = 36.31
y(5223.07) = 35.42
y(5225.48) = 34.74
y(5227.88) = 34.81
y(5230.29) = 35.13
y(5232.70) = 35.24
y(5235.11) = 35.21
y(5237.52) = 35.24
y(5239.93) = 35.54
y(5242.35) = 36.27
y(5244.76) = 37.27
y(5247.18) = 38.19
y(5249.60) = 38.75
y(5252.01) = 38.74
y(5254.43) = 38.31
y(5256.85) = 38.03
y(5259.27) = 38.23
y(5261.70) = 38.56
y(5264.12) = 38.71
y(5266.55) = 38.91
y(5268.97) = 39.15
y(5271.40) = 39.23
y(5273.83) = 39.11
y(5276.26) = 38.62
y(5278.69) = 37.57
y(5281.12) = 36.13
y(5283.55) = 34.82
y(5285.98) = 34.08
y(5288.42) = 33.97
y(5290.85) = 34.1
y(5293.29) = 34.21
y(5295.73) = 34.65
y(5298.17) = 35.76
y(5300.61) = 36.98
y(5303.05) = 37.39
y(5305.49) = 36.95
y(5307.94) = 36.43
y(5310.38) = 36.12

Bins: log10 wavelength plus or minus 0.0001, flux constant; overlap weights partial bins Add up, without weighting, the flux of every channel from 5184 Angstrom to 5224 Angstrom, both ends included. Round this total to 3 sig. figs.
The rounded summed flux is 622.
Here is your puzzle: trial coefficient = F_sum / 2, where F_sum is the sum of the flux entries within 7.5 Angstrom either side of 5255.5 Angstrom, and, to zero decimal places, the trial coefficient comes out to 115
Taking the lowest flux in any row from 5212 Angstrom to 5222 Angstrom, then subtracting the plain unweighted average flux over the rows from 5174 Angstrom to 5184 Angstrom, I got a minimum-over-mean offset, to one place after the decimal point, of 3.1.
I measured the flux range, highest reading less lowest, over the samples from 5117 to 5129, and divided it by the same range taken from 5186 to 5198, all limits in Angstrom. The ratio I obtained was 1.7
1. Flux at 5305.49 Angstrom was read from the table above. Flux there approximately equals 36.95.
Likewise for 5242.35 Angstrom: 36.27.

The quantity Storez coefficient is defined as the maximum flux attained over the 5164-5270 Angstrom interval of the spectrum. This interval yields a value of 39.15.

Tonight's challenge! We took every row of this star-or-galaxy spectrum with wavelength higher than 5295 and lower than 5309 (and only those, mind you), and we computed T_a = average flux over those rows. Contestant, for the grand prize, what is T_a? 36.4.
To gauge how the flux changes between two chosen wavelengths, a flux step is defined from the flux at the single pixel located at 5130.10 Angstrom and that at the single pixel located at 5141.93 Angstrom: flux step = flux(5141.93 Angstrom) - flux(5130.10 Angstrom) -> -4.3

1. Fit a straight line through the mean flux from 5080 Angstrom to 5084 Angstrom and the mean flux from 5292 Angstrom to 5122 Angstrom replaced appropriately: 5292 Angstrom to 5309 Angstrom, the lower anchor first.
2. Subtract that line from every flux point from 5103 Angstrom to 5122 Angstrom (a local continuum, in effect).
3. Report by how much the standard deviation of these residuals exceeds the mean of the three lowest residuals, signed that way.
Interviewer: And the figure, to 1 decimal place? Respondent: -1.7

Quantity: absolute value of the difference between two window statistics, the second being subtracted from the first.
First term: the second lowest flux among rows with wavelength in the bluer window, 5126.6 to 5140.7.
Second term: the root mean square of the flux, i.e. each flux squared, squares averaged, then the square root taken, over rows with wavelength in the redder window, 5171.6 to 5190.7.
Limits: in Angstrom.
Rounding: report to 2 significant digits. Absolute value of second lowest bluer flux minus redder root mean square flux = 1.9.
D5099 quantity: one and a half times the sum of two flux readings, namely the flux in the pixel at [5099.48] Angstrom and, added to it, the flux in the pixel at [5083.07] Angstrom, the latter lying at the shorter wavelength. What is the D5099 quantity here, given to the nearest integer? 100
